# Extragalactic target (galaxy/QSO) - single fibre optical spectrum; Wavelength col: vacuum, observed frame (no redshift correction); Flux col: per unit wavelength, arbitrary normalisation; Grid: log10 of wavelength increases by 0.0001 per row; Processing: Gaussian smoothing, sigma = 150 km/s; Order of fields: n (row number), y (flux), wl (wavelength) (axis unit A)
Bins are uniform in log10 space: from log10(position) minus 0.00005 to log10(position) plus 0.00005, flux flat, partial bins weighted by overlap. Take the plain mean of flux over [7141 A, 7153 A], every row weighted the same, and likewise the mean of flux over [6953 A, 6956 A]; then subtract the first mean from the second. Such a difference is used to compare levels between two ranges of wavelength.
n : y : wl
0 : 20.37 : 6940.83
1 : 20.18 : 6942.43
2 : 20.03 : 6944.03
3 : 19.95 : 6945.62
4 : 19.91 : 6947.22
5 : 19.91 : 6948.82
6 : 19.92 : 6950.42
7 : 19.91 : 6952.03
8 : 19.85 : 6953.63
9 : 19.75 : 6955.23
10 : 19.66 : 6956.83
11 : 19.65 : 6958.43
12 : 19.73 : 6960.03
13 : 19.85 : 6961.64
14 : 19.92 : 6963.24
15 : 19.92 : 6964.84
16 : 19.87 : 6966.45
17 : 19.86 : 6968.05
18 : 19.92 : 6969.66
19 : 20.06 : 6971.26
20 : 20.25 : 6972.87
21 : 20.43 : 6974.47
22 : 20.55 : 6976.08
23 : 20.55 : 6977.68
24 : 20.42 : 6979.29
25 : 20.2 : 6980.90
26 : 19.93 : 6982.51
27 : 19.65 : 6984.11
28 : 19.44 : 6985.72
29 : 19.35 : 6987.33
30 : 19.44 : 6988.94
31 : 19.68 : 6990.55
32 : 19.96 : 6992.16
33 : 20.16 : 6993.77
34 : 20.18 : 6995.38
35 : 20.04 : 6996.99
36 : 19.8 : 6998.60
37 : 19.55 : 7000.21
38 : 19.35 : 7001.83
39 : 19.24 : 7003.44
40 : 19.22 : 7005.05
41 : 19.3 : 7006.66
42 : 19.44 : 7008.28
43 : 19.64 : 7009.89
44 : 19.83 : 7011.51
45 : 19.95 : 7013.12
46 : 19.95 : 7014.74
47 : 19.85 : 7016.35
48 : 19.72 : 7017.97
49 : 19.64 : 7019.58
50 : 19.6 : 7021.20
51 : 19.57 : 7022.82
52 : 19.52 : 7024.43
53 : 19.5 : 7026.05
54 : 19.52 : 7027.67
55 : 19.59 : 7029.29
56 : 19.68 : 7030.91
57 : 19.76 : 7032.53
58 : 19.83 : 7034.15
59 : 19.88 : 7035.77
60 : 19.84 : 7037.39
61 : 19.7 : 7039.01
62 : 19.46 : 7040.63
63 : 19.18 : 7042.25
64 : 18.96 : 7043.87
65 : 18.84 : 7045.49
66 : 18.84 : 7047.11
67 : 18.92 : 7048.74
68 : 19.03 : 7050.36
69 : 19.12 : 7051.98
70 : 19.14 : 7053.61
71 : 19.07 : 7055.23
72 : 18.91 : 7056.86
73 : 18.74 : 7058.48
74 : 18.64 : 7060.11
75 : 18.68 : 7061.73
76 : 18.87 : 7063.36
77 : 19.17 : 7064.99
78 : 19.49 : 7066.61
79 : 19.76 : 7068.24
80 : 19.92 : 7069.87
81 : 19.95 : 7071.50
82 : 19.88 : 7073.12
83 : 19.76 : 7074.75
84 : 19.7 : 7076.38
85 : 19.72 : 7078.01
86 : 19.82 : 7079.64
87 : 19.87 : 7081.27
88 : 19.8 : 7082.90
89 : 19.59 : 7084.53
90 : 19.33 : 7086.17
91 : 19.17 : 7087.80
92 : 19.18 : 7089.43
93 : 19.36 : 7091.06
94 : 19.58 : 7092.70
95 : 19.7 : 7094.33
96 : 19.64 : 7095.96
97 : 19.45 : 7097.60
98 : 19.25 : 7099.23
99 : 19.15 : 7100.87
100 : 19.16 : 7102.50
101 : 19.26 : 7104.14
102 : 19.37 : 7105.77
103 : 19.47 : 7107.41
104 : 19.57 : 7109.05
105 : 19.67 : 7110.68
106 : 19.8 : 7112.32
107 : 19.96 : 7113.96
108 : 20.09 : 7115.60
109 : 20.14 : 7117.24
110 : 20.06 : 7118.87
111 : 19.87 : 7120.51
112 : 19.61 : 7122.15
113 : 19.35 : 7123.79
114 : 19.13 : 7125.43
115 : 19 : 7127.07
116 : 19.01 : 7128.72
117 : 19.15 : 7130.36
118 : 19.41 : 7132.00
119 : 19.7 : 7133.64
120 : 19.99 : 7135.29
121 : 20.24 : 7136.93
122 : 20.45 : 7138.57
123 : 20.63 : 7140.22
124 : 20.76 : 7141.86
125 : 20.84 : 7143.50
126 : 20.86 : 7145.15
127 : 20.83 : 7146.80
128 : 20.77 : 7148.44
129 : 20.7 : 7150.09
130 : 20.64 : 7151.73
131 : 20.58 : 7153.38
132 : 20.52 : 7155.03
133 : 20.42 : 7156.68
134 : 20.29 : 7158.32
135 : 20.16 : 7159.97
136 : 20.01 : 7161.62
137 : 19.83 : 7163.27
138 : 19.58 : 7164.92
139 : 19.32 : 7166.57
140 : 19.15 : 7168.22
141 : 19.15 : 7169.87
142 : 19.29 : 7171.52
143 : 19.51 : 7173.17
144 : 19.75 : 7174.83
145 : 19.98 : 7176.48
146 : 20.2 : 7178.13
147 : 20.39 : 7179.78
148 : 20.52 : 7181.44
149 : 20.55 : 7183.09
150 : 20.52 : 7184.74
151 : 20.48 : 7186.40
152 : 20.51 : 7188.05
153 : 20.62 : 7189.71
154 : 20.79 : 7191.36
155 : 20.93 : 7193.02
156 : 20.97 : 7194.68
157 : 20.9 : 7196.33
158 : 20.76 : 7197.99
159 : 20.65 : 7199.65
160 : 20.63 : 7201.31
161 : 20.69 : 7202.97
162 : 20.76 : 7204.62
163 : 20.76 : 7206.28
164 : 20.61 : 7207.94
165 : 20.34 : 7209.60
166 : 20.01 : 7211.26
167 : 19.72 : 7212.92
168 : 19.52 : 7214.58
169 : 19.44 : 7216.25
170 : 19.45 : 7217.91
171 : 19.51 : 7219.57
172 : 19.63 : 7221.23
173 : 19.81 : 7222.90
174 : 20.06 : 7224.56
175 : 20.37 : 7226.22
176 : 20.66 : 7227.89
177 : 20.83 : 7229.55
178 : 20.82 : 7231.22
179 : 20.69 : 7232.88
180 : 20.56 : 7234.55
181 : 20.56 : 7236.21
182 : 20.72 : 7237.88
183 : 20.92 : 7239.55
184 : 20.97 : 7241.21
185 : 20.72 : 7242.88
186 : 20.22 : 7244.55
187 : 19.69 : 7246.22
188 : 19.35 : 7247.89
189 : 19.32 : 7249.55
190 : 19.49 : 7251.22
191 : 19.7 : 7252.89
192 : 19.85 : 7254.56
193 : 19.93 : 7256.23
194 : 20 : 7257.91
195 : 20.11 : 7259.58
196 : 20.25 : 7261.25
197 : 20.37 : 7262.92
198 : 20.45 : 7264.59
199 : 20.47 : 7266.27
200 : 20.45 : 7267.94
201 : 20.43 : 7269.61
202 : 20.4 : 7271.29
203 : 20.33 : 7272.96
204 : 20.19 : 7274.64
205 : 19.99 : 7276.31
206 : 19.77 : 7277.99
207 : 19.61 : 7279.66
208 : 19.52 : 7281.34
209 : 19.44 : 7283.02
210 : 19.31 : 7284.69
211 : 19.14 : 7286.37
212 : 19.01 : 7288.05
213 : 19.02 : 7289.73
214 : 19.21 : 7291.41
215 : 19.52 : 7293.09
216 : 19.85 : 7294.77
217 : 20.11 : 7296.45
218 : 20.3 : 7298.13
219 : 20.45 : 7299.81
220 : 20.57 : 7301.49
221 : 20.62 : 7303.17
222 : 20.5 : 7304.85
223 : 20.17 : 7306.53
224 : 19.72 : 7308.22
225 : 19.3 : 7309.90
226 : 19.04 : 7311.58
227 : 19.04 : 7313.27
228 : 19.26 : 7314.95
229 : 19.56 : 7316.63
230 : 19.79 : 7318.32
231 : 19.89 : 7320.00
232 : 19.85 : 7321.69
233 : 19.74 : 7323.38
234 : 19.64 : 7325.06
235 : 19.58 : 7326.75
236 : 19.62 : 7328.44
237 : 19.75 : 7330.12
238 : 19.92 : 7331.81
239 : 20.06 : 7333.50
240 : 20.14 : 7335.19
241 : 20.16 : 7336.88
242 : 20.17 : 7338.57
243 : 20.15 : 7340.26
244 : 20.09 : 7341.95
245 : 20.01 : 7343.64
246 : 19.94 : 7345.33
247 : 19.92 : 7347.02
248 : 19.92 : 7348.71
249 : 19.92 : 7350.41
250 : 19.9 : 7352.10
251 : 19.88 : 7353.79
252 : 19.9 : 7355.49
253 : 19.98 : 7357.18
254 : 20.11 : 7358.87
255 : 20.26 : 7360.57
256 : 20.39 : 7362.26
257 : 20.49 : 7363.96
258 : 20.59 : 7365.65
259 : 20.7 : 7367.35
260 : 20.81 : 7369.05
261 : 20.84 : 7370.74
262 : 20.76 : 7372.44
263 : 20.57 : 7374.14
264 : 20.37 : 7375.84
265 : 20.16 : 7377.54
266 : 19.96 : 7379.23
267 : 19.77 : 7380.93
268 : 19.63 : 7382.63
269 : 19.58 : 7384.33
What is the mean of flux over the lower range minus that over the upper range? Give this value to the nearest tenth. -1.0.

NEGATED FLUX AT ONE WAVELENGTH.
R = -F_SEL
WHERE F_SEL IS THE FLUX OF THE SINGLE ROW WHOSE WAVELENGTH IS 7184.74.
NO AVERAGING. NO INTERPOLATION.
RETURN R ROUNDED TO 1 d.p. -20.5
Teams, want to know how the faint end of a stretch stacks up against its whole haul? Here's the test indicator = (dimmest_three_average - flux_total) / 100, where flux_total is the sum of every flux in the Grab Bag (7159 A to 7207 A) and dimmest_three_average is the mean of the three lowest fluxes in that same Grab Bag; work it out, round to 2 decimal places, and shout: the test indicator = -5.68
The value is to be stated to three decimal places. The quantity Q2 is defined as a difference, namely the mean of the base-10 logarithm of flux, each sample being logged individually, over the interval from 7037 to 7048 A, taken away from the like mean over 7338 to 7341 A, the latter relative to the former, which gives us 0.020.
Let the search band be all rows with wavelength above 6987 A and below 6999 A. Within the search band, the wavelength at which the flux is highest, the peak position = 6995.38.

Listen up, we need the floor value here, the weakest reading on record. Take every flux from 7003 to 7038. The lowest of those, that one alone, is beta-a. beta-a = 19.22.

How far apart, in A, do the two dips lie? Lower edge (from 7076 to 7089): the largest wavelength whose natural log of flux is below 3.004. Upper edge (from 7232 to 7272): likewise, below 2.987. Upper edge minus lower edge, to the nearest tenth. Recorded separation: 165.1 A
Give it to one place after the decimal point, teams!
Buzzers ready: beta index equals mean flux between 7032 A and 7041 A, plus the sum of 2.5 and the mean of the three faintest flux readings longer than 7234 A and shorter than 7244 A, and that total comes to 42.9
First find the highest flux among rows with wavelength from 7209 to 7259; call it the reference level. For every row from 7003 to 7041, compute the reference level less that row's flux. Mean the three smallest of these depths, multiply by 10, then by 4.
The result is 42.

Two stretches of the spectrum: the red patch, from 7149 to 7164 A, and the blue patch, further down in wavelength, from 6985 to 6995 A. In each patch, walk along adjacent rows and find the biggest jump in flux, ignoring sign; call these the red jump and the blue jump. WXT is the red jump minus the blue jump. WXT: -0.10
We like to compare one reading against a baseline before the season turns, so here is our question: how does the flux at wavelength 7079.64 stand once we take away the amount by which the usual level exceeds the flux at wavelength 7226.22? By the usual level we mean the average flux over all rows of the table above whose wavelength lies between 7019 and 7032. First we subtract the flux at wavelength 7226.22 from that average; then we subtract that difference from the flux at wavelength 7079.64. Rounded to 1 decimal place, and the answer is 20.6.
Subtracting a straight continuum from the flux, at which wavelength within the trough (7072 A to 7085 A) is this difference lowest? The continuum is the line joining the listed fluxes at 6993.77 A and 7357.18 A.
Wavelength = 7084.53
